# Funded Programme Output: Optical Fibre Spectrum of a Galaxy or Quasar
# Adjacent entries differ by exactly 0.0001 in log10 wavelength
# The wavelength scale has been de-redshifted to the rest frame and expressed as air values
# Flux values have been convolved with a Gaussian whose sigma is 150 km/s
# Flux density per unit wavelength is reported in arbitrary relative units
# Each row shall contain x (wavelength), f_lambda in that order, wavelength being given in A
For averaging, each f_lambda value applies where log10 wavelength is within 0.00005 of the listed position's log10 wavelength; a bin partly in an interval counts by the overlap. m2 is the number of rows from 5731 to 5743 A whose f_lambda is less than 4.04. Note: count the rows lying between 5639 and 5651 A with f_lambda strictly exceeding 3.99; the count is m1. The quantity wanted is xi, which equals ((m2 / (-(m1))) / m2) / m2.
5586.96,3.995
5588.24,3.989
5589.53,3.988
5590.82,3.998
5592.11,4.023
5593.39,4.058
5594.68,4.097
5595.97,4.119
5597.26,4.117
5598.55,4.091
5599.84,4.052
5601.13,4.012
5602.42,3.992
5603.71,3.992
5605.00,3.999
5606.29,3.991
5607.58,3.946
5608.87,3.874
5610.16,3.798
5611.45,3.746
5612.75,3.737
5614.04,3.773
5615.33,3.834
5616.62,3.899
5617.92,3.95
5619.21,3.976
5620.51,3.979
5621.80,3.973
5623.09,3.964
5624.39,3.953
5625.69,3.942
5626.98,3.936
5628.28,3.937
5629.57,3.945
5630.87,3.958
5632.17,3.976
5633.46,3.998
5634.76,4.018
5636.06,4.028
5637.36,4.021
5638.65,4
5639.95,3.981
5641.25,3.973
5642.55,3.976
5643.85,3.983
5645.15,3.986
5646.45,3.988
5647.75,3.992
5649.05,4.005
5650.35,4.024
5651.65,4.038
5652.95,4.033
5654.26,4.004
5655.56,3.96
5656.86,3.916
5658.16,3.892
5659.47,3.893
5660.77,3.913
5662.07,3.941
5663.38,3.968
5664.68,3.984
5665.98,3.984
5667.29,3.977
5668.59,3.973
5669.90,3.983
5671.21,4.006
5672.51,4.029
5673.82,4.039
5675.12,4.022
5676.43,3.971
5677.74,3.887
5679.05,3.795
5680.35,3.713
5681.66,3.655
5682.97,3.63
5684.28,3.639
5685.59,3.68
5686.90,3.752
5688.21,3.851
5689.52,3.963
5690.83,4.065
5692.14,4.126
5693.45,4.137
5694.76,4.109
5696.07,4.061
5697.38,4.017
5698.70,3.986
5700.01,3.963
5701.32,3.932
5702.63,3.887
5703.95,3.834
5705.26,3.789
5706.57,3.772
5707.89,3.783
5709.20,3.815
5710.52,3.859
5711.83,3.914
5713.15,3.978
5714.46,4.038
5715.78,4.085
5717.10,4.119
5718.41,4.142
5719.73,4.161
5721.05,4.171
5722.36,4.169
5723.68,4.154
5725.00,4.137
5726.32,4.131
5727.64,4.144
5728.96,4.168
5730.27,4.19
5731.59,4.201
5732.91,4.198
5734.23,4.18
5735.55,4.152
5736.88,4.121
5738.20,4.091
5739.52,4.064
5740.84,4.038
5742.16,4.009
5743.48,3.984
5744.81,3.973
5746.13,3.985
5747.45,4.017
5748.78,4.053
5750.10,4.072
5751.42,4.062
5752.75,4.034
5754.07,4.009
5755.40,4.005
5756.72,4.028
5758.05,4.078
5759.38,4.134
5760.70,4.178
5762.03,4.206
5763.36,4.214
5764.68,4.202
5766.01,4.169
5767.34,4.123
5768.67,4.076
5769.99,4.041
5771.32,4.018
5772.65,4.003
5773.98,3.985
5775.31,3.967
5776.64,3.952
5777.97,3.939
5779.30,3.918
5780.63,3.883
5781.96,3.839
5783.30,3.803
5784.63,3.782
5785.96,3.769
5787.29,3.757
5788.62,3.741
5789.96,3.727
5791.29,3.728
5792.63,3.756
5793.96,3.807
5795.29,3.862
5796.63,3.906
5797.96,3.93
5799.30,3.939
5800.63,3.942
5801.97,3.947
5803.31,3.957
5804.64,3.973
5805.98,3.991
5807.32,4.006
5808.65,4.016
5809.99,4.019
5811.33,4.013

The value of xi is -0.17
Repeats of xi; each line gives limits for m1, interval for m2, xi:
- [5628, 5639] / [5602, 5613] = -0.02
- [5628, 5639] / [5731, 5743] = -0.10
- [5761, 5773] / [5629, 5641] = -0.01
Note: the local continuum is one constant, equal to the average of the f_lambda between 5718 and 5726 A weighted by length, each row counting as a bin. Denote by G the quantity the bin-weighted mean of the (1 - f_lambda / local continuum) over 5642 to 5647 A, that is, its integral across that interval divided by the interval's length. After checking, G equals 0.04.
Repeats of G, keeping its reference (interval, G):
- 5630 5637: 0.04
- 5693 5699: 0.02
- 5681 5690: 0.10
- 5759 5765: -0.01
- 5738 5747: 0.03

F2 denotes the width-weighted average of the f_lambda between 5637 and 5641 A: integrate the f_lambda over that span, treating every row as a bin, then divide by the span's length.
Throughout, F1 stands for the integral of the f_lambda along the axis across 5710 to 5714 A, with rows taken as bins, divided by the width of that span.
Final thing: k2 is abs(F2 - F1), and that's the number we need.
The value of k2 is 0.071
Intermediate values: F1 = 3.93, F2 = 4.00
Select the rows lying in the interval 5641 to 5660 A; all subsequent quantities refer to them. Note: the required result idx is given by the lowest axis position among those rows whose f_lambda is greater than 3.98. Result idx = 5643.85 A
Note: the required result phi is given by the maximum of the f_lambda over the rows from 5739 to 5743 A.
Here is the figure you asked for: 4.064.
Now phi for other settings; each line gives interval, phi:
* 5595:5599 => 4.119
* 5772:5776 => 4.003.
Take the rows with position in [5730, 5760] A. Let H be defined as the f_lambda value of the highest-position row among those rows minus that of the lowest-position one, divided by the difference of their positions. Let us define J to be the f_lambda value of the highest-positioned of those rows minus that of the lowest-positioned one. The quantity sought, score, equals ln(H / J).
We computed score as -3.37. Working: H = -0.0019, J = -0.06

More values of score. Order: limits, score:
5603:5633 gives -3.35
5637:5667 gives -3.35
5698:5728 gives -3.37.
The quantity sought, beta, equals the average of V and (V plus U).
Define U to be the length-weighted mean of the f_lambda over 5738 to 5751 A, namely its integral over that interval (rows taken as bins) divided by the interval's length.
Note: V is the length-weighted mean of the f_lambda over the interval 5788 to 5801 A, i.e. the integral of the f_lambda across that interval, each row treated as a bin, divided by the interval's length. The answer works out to 5.85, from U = 4.03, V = 3.83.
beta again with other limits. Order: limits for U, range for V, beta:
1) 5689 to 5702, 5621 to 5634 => 5.98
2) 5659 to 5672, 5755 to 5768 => 6.12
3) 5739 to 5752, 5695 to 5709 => 5.92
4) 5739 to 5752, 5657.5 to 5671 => 5.96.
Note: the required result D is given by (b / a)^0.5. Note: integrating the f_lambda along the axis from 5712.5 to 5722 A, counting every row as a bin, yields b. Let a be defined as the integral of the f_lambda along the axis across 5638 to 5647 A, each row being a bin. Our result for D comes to 1.0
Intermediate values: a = 36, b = 39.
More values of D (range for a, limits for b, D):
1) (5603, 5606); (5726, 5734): 1.7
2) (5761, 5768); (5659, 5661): 0.5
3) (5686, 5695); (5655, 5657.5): 0.5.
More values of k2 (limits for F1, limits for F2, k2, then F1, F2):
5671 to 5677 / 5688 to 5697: 0.037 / 4.02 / 4.06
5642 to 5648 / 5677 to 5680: 0.149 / 3.98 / 3.83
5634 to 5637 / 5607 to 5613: 0.190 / 4.01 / 3.82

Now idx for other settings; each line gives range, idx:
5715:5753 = 5715.78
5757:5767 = 5758.05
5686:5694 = 5690.83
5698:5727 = 5698.70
